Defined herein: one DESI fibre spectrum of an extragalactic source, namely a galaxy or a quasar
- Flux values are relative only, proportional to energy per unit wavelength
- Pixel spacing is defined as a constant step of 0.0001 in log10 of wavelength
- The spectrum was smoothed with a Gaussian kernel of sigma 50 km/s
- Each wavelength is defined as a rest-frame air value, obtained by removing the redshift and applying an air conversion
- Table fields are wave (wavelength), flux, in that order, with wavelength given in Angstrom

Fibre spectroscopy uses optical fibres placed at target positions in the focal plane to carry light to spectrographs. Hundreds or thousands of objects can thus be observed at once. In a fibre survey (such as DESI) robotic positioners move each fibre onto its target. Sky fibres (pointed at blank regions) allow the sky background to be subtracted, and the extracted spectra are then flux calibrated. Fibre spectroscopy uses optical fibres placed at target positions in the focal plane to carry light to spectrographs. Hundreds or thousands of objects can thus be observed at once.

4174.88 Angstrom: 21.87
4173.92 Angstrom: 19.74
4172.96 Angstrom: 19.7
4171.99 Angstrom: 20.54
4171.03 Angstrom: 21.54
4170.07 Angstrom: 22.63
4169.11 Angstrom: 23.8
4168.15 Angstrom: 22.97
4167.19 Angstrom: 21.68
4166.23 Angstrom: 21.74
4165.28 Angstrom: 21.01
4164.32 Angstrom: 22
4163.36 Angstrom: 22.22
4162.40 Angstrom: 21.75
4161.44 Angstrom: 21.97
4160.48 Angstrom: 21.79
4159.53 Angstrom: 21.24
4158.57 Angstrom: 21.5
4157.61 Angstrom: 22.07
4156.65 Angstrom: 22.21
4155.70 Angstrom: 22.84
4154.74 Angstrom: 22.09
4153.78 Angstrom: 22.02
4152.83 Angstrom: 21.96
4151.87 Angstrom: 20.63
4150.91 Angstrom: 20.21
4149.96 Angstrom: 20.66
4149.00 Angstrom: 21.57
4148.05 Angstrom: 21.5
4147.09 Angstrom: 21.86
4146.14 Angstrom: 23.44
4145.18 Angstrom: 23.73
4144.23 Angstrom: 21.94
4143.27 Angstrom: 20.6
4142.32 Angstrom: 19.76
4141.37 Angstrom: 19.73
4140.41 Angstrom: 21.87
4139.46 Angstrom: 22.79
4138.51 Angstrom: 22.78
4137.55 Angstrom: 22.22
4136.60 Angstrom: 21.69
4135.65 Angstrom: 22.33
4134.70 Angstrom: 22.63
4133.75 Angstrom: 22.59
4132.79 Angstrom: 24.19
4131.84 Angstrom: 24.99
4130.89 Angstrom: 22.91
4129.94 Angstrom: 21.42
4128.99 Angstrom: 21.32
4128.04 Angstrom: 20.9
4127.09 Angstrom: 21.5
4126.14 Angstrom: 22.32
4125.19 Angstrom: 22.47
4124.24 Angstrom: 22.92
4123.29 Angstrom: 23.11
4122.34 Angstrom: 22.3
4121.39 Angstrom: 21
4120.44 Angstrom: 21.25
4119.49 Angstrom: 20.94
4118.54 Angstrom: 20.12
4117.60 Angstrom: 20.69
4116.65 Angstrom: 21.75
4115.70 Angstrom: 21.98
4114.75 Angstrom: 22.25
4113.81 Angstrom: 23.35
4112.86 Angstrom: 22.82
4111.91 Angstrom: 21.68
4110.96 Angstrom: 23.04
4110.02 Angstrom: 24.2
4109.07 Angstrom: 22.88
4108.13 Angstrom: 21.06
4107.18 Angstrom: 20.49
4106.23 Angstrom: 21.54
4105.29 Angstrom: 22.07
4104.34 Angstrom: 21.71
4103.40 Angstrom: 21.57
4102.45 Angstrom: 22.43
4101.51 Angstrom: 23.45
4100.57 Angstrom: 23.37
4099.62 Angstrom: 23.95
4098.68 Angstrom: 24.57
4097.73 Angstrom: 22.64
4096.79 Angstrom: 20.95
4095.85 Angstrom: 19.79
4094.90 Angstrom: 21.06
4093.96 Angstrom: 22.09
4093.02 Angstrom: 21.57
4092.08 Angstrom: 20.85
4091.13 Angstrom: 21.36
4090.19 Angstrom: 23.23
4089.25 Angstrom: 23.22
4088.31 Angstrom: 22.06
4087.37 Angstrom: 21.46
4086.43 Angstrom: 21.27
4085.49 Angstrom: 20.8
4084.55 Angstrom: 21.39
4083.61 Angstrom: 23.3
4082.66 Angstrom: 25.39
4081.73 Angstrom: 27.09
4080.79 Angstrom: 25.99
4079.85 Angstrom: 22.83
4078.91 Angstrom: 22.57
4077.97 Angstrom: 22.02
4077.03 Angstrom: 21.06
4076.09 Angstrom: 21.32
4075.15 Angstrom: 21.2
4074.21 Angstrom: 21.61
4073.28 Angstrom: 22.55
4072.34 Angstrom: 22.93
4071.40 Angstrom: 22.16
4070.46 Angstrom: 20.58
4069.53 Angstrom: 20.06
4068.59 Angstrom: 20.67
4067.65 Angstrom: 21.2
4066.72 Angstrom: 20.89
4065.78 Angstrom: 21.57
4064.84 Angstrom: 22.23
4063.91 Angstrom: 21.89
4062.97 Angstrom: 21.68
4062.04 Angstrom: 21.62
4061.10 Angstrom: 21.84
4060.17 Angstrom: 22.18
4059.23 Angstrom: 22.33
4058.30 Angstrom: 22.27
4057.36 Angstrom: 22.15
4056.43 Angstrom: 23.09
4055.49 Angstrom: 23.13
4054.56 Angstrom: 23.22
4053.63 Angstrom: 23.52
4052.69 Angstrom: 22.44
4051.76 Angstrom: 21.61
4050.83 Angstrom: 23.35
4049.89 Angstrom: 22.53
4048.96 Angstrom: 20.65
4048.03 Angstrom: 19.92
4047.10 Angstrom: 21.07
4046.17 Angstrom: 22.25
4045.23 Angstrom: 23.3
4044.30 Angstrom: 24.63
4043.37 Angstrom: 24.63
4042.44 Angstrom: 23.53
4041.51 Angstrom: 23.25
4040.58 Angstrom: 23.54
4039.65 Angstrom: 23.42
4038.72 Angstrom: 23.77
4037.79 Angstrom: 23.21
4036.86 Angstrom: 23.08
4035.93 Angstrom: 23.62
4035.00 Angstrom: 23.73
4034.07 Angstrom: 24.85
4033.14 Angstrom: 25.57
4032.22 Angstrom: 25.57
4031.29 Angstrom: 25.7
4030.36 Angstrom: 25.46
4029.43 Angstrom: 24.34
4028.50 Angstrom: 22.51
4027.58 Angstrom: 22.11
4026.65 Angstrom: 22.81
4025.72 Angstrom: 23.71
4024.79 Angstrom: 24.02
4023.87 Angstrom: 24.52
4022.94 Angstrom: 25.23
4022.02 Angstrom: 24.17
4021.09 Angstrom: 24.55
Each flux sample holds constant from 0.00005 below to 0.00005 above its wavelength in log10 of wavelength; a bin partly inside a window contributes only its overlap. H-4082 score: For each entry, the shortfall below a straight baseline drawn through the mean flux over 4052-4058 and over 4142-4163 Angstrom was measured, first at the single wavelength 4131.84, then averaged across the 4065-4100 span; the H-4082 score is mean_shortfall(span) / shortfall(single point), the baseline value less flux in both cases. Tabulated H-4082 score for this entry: -0.1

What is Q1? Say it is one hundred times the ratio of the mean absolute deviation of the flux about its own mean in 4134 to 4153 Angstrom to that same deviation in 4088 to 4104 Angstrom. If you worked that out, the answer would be 85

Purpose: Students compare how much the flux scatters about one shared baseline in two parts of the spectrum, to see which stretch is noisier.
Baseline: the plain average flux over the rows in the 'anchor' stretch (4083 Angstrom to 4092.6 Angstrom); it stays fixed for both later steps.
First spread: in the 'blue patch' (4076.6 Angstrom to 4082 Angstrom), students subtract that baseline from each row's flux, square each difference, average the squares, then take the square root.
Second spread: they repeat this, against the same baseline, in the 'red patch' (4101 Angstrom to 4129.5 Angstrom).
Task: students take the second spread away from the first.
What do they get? 1.8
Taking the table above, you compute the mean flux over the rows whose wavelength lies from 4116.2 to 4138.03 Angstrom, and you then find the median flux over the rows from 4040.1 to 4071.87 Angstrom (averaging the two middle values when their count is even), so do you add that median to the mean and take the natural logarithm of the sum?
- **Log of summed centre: 3.79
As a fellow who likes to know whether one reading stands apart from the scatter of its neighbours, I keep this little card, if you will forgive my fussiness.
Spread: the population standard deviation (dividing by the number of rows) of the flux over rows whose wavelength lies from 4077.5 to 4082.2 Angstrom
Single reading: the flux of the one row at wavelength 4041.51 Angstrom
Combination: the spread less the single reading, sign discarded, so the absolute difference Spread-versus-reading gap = 21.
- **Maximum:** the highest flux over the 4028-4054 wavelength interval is 25.7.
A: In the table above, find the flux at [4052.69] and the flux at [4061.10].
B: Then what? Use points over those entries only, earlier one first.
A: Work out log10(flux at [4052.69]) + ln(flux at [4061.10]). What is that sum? 4.43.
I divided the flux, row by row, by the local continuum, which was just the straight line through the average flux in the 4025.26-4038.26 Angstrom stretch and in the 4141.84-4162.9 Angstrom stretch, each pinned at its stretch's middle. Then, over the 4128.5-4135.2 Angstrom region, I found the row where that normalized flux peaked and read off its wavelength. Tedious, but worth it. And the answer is 4131.84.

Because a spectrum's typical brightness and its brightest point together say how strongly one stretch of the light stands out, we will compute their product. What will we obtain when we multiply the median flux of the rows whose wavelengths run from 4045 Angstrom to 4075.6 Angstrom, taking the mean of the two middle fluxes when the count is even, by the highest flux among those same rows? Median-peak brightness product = 521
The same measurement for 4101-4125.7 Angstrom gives 533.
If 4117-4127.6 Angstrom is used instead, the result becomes 497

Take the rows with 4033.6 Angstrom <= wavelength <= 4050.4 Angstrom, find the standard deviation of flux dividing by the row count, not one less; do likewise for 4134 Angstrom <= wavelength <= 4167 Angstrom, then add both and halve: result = 1.10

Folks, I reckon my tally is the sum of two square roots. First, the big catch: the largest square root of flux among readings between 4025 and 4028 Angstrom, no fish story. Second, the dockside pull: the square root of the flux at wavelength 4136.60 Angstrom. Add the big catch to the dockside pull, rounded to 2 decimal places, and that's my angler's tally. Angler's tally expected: 9.53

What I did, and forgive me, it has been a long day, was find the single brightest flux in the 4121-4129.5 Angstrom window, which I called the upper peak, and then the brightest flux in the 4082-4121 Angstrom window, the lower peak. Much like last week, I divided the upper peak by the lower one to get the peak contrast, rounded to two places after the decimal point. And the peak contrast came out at 0.91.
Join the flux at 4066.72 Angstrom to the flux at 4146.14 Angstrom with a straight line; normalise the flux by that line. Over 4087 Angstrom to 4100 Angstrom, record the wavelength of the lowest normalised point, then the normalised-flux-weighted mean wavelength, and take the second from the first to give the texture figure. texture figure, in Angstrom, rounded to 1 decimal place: 2.3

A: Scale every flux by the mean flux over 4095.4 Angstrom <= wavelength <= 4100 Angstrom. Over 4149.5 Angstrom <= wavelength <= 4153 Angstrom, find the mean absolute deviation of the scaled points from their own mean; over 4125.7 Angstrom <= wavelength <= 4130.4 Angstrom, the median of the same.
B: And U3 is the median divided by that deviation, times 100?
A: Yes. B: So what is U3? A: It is 3912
